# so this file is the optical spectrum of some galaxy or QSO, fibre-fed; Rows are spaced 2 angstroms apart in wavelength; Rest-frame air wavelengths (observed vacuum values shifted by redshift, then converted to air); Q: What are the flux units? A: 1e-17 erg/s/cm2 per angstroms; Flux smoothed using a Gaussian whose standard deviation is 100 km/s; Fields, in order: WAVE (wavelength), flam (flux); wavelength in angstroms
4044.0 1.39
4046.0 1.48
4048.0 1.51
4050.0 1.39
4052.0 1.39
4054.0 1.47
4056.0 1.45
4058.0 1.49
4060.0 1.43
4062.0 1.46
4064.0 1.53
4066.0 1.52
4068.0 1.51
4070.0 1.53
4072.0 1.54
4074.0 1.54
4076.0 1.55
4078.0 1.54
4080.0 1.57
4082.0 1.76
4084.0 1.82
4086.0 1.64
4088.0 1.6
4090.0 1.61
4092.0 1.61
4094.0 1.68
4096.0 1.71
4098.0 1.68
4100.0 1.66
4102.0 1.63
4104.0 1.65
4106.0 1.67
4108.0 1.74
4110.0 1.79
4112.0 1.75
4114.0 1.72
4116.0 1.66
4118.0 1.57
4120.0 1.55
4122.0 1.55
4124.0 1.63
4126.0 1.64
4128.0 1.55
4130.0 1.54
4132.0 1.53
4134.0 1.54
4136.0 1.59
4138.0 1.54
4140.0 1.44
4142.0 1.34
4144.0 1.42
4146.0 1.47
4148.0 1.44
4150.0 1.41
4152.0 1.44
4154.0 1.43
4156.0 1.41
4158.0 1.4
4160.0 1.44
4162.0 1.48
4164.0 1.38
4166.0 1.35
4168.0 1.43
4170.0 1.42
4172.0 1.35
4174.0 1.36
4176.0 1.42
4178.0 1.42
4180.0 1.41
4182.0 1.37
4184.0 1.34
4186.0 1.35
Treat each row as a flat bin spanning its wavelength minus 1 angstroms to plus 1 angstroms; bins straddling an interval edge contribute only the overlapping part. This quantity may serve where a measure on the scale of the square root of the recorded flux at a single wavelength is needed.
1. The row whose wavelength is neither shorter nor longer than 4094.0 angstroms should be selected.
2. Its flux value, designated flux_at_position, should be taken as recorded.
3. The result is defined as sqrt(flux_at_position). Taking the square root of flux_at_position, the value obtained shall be 1.30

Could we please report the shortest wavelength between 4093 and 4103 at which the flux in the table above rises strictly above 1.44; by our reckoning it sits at 4094.0 angstroms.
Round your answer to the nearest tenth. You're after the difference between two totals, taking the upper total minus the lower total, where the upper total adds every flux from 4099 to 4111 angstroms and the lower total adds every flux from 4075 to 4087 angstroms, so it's 0.3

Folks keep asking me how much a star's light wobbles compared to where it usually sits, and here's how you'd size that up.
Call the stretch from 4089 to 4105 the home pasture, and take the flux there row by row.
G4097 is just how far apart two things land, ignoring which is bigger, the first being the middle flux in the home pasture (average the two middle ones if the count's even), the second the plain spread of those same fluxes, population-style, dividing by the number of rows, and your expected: 1.62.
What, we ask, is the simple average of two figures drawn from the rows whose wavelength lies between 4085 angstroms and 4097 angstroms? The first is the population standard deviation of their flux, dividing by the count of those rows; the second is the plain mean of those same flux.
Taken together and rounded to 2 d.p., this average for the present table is 0.84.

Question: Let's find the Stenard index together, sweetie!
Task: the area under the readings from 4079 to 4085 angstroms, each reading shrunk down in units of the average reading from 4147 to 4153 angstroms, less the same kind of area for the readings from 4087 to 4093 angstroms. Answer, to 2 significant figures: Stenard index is 0.46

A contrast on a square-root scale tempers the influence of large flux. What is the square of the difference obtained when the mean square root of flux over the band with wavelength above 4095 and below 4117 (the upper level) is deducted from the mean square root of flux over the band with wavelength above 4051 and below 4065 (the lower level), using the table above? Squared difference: 0.009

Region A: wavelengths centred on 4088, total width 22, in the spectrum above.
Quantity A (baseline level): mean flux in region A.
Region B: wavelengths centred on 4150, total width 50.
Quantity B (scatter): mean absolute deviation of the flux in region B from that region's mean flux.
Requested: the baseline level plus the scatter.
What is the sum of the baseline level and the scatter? 1.72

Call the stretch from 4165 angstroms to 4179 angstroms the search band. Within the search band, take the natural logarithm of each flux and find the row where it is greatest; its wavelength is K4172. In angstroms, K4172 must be 4168.0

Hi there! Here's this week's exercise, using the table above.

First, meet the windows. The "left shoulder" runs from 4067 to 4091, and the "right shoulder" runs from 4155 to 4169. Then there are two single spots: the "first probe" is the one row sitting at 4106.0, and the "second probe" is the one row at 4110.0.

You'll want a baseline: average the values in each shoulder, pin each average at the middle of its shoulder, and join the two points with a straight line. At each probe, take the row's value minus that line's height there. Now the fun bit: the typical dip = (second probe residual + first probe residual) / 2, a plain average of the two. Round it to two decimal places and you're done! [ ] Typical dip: 0.19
